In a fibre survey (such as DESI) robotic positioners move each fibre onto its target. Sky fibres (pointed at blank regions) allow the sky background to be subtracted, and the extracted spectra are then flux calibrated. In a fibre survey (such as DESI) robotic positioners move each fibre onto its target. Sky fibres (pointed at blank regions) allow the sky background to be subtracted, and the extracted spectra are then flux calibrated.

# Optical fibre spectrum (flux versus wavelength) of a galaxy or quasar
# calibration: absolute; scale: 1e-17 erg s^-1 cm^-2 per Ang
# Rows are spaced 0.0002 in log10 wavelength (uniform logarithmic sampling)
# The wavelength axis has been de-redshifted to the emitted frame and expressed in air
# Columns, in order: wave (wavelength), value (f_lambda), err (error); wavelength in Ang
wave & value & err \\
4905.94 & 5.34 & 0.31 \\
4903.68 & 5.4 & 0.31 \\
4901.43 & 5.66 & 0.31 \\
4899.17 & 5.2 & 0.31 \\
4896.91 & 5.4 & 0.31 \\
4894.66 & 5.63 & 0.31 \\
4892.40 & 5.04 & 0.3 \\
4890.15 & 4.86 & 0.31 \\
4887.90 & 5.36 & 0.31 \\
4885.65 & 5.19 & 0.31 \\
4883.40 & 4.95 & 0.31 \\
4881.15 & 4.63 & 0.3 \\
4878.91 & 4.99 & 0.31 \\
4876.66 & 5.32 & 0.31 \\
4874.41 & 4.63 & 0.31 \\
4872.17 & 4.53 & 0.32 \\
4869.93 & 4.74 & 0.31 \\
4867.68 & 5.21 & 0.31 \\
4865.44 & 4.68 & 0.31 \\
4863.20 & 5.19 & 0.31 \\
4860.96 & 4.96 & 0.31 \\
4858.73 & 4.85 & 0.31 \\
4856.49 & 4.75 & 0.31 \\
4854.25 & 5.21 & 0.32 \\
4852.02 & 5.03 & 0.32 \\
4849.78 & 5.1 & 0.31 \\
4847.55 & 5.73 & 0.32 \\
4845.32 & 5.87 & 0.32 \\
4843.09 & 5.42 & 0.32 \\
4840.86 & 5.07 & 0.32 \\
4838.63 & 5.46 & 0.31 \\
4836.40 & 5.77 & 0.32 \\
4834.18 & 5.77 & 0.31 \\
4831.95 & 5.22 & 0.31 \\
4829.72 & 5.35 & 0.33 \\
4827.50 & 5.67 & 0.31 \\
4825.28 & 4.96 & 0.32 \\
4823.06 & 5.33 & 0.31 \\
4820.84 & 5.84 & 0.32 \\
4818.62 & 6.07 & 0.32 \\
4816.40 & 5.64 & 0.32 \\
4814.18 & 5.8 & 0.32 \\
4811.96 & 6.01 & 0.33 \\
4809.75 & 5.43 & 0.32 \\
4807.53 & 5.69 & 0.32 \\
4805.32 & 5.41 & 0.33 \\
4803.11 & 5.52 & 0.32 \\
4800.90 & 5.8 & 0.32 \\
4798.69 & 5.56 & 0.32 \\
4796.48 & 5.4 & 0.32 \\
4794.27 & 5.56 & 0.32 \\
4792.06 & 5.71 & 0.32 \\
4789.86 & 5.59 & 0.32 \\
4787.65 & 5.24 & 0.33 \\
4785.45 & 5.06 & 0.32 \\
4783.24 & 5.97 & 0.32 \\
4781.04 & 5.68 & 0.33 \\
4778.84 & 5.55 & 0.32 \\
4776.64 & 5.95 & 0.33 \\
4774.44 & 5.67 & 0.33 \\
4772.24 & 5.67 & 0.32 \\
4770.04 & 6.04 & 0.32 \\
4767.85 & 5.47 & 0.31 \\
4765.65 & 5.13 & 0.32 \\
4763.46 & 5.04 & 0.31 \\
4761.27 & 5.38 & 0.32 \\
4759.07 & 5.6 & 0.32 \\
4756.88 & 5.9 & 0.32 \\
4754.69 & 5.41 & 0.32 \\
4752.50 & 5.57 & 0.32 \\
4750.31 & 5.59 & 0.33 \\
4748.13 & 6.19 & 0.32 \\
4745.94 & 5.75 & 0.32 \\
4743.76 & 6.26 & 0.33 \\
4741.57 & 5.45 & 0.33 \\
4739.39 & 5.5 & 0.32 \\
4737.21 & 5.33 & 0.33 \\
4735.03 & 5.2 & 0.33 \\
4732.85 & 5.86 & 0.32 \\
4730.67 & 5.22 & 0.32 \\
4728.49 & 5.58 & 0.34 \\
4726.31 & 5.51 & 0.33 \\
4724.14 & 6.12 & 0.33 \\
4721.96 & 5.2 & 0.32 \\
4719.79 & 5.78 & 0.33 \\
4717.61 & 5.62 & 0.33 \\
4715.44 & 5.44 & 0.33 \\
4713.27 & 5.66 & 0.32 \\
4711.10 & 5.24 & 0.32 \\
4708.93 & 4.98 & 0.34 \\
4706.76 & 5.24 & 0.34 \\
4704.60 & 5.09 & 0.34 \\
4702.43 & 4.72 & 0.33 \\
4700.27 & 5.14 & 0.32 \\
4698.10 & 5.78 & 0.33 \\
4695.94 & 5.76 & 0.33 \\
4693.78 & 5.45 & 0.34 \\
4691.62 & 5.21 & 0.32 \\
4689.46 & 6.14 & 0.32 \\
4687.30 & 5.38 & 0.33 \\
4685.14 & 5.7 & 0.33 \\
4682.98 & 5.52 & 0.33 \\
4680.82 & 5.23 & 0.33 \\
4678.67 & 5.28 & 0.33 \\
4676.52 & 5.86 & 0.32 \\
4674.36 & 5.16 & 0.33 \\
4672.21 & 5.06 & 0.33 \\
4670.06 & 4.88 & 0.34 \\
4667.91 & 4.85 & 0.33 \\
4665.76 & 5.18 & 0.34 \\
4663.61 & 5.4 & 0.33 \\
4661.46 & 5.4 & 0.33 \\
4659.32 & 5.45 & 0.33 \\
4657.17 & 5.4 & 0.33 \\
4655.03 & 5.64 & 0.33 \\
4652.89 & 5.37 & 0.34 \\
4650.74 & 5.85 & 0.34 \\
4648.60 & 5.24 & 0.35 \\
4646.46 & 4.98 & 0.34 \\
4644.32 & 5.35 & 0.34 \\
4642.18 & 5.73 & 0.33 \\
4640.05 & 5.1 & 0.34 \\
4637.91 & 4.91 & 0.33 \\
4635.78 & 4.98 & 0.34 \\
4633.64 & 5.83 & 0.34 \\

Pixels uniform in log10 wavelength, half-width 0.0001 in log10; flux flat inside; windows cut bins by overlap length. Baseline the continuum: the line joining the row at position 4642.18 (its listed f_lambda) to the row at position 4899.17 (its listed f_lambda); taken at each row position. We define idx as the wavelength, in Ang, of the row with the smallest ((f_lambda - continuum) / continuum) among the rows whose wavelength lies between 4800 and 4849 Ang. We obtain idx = 4825.28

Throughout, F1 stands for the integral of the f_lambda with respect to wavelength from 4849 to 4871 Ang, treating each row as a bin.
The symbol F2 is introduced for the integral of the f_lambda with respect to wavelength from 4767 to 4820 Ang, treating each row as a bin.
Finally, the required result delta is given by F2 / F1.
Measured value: 2.7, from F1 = 109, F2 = 299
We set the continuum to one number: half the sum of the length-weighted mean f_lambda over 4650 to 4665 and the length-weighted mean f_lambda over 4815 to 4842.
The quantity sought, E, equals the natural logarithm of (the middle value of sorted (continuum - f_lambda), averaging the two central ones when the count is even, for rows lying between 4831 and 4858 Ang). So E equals -1.7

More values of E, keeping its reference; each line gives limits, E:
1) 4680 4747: -3.0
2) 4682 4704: -4.2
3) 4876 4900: -1.2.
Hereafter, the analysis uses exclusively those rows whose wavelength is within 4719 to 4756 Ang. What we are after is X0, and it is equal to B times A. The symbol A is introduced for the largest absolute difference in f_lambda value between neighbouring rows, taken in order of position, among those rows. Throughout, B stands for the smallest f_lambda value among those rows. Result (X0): 4.8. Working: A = 0.92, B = 5.2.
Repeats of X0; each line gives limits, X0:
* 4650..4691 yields 3.7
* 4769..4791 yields 4.6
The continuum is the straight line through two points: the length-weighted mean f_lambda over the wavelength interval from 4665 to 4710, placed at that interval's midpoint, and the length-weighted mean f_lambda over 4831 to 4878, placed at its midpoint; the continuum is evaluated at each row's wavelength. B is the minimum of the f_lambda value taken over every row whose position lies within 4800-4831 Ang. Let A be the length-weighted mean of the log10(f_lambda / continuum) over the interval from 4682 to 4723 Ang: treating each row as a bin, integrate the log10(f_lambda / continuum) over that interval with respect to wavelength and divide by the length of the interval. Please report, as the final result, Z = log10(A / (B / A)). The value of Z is -4.8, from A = 0.009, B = 4.96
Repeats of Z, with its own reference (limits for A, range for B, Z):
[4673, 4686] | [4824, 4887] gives -4.7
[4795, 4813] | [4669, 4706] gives -3.7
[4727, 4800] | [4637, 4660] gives -3.9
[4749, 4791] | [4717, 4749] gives -3.9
